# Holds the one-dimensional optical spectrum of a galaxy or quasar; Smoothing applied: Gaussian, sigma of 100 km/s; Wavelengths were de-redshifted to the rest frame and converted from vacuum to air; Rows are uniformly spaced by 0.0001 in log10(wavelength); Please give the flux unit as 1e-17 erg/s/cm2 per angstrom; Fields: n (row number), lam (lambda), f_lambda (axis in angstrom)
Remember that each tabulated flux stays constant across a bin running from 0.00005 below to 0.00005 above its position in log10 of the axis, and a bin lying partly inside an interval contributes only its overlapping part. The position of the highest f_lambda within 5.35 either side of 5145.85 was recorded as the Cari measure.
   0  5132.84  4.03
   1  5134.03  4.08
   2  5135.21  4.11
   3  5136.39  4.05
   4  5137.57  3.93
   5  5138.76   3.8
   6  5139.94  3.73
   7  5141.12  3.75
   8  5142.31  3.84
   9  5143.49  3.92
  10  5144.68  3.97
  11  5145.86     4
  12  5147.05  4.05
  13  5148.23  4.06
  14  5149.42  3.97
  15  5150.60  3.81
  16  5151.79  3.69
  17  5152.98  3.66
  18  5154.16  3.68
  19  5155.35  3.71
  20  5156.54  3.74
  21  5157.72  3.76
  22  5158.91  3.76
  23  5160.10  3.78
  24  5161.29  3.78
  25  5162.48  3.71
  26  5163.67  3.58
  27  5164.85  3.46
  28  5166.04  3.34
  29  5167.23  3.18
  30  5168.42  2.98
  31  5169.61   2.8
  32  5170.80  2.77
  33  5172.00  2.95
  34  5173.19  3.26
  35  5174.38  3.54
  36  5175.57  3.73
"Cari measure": 5148.23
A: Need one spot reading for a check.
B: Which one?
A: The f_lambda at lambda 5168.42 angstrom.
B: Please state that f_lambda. 2.98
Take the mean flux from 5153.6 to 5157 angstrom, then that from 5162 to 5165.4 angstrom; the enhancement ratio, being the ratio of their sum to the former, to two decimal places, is 1.97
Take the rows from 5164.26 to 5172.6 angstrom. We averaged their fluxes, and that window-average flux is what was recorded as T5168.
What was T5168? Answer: 3.07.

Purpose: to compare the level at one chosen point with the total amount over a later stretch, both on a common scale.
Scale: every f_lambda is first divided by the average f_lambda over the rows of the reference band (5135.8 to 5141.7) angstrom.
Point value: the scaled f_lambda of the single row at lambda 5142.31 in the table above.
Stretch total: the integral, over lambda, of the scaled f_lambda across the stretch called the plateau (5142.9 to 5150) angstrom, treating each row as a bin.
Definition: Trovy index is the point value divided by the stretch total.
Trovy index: 0.135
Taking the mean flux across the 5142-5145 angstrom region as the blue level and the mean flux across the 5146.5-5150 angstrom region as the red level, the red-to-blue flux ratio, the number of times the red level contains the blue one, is 1.03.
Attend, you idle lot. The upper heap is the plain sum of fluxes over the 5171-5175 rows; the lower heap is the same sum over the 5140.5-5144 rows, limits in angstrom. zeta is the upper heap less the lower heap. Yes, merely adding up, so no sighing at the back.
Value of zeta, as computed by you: -1.8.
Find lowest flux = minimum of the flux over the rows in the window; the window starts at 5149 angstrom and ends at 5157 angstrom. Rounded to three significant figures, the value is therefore 3.66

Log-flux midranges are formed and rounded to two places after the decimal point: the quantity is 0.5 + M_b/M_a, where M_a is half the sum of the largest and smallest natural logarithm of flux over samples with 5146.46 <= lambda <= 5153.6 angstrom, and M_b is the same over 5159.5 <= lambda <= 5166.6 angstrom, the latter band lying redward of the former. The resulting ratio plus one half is 1.44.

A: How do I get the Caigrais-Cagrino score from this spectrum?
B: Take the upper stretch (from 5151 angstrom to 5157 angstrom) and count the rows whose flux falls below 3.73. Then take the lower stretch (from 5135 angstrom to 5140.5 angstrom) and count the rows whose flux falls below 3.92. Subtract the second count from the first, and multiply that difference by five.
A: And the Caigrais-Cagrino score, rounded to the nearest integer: 10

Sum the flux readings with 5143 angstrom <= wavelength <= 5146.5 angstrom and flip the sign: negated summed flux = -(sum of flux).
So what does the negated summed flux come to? -11.9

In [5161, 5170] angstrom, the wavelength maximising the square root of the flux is 5161.29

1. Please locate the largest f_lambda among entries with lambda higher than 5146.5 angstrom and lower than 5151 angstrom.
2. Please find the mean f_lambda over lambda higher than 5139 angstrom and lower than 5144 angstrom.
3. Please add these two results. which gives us 7.87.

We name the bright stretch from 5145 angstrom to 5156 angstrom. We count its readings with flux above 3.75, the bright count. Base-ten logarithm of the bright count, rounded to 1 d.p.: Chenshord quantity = 0.7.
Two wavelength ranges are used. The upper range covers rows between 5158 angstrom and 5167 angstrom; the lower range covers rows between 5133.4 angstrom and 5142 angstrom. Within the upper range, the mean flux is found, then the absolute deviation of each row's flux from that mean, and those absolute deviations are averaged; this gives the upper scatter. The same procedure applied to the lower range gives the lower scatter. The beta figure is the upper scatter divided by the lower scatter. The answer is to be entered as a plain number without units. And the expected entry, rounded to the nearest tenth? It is 1.1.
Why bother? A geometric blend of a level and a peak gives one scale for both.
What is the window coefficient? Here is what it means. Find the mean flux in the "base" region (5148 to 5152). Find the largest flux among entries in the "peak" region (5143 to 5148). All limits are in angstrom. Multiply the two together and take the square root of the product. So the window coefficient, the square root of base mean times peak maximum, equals 4.0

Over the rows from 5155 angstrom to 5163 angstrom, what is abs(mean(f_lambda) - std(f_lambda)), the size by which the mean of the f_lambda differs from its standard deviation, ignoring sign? 3.72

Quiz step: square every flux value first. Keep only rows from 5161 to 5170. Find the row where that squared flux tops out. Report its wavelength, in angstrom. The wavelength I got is 5161.29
